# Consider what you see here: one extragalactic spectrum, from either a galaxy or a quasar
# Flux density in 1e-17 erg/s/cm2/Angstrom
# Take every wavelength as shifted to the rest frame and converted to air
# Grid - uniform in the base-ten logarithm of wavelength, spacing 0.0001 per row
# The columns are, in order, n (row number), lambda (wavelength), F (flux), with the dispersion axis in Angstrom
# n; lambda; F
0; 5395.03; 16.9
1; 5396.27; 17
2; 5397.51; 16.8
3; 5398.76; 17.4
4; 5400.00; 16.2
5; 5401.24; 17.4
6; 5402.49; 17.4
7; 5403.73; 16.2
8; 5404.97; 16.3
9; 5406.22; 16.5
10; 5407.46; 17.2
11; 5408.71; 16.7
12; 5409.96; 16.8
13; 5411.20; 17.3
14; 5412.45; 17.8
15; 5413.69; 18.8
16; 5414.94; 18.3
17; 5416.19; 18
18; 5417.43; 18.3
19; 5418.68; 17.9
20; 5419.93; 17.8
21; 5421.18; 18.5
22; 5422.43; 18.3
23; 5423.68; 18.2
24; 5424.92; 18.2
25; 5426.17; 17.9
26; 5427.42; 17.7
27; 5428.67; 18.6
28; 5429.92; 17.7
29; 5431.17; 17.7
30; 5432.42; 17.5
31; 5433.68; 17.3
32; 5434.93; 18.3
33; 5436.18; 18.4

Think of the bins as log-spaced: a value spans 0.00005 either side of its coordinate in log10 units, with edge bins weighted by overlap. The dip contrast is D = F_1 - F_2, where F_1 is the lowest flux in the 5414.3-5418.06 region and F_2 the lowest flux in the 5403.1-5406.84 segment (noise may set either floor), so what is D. 1.8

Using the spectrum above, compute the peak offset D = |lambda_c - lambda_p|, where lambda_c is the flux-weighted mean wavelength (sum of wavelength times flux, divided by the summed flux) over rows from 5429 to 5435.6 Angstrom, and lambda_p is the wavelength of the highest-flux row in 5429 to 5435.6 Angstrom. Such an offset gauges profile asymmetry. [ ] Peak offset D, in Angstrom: 2.5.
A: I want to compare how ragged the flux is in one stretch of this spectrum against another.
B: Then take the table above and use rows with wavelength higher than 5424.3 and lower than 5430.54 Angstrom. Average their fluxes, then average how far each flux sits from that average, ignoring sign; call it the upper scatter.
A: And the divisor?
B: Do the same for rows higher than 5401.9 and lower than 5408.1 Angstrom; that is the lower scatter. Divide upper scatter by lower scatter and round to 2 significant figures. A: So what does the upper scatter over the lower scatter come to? 0.66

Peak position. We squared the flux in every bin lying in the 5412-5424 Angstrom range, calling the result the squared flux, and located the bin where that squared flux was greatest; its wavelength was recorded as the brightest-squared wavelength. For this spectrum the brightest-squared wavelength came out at 5413.69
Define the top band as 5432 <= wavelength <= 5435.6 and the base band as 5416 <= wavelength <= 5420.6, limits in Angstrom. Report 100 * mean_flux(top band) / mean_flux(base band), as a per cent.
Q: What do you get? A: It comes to 98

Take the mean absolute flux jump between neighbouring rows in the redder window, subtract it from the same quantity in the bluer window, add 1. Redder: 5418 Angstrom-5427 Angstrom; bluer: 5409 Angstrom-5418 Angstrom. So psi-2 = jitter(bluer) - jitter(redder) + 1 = 1.3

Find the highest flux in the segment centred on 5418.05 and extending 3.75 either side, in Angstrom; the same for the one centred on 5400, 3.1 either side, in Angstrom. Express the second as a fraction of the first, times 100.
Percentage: 94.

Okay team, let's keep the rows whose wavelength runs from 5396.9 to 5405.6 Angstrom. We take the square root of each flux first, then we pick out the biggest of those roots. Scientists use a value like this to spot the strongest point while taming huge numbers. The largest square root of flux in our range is 4.171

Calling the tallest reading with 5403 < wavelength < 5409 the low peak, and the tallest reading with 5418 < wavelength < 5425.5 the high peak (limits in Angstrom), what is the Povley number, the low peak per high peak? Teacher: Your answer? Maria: 0.930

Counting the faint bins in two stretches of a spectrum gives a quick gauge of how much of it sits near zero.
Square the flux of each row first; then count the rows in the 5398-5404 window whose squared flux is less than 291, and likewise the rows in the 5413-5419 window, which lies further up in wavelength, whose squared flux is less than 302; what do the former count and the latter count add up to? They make 2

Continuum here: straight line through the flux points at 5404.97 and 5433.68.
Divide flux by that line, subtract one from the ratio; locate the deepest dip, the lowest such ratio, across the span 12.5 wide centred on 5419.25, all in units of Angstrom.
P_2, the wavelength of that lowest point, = 5419.93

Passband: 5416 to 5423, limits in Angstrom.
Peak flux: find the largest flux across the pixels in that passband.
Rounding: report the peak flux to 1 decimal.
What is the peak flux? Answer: 18.5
